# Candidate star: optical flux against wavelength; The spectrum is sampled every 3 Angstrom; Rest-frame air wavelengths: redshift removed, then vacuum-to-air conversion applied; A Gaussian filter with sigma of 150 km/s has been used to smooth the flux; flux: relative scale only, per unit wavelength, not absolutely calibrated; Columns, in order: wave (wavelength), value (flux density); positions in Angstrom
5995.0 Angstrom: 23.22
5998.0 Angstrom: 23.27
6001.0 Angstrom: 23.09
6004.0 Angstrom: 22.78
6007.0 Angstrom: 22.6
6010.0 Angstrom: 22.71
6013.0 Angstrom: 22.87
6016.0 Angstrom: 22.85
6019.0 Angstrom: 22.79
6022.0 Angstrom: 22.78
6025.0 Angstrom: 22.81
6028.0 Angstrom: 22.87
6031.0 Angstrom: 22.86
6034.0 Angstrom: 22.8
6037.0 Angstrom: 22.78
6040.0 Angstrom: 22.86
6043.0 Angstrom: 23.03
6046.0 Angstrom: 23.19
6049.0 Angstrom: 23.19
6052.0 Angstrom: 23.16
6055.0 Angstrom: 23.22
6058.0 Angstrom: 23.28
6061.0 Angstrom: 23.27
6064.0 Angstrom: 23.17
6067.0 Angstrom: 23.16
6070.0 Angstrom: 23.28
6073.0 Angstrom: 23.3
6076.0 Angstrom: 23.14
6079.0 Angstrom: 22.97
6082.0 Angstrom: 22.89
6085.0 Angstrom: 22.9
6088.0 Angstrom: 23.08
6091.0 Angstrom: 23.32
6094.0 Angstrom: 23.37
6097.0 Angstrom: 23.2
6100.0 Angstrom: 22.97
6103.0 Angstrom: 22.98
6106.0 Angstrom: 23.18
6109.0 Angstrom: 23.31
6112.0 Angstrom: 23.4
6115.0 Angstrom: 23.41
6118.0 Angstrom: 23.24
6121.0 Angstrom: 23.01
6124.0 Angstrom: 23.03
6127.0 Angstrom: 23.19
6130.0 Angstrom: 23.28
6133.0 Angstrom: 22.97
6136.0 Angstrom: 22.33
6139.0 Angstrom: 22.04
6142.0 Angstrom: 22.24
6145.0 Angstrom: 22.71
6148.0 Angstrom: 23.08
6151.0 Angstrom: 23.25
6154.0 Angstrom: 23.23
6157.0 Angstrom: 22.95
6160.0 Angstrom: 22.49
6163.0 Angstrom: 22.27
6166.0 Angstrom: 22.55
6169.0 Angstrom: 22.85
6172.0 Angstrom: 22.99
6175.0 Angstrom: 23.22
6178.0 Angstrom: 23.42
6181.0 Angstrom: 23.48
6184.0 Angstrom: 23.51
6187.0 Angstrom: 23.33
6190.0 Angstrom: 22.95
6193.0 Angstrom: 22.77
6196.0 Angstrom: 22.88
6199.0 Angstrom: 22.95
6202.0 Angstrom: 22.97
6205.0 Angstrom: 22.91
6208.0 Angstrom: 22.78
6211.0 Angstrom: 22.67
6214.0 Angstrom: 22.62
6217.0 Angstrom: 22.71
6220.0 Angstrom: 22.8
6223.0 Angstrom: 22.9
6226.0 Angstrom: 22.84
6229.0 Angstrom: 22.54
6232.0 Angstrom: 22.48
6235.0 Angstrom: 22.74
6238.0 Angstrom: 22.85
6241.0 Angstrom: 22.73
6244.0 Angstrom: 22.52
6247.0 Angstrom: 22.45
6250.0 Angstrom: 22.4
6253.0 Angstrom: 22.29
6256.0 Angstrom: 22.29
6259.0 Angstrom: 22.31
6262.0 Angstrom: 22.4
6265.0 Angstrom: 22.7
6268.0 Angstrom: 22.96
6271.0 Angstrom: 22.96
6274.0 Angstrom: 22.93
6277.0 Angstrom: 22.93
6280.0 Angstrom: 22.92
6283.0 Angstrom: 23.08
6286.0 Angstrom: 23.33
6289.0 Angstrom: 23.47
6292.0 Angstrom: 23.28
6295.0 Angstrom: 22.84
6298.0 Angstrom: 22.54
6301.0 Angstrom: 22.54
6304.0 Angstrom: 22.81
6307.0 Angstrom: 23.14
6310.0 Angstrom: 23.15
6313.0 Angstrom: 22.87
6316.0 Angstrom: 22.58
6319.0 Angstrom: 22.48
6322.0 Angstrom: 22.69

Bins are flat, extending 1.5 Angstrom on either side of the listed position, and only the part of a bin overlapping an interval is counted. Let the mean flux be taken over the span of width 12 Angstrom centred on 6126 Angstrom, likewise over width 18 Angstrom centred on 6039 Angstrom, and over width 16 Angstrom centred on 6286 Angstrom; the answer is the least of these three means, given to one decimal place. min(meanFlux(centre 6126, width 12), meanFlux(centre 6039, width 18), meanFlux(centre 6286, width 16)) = 22.9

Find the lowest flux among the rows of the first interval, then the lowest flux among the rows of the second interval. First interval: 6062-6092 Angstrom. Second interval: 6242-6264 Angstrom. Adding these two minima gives 45.2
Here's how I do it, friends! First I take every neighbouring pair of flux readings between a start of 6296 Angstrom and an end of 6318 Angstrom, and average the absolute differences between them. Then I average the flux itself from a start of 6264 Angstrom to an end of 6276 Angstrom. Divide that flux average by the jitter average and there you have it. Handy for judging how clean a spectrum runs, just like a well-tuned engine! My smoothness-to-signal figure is 116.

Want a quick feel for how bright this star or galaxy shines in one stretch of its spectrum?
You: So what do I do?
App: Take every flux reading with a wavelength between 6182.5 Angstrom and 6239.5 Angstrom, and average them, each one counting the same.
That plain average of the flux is 22.9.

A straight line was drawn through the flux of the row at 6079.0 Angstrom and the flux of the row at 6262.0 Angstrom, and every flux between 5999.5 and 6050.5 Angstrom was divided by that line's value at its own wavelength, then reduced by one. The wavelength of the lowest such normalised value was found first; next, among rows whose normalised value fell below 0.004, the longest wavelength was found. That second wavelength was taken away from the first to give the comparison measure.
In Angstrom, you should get -36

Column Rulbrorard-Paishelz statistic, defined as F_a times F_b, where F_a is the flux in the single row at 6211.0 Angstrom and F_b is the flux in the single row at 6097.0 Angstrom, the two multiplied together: 526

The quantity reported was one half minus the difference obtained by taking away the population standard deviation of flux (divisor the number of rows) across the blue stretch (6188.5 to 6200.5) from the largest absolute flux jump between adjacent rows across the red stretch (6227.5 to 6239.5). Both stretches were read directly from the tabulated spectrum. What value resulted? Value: 0.31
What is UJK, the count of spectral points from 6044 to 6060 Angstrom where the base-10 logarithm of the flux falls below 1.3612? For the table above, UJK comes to 0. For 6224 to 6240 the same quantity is 5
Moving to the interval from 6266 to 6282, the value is 5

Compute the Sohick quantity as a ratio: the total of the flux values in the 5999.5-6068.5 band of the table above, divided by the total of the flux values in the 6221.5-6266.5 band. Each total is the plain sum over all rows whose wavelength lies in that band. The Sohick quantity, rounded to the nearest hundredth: 1.56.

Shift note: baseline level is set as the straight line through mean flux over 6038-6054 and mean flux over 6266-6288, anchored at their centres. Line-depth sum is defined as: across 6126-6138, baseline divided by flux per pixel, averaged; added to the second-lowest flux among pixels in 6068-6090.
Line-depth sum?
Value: 23.9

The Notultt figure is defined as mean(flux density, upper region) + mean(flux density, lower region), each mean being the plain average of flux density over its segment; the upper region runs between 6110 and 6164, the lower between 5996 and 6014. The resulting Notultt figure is 45.8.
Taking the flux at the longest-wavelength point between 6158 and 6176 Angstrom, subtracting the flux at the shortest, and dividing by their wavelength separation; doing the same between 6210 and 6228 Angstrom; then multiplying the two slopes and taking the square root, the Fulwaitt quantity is 0.02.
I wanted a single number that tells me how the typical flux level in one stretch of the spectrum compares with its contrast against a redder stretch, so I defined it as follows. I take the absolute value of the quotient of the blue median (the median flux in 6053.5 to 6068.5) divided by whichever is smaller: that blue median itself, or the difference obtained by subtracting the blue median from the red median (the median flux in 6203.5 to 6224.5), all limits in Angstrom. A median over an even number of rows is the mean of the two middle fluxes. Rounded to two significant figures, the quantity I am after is 53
